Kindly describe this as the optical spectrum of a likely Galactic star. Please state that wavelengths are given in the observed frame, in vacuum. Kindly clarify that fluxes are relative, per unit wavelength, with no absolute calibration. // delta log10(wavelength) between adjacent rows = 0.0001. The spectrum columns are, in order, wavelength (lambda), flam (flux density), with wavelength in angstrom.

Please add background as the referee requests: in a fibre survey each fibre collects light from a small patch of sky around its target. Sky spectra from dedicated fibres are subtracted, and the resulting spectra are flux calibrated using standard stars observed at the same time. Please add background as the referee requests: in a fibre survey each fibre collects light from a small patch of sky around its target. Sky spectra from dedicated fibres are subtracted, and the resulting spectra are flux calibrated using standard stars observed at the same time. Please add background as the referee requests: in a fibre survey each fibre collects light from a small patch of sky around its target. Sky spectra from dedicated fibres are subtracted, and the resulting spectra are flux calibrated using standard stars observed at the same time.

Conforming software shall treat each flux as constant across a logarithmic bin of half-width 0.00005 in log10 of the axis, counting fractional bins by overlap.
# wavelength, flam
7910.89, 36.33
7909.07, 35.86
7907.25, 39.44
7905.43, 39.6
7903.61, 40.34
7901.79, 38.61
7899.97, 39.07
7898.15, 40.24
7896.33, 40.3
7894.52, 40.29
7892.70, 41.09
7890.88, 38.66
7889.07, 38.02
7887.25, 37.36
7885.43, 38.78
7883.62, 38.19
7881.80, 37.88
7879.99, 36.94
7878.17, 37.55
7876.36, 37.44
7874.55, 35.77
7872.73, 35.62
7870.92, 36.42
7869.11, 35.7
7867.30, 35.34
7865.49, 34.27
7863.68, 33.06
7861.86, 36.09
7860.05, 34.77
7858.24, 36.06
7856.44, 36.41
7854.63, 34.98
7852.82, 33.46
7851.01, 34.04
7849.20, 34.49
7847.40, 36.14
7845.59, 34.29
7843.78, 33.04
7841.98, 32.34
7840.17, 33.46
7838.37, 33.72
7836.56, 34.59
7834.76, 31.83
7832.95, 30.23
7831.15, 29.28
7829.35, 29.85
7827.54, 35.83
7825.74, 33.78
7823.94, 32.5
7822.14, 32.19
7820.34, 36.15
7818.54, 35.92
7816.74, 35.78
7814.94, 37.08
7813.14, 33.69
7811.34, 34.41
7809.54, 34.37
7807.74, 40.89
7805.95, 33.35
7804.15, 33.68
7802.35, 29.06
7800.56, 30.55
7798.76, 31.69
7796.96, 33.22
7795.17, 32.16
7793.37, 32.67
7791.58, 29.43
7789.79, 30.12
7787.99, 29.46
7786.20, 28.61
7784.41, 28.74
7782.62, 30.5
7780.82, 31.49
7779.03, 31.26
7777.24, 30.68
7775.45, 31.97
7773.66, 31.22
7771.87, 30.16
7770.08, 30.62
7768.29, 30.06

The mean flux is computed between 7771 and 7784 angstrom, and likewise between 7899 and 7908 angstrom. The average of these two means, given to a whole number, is 35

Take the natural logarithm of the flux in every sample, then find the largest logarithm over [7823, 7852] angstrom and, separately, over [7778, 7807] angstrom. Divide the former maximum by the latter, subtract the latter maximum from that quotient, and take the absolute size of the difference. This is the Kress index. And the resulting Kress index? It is 2.50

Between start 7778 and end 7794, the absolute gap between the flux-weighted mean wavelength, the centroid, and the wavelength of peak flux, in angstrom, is 7.2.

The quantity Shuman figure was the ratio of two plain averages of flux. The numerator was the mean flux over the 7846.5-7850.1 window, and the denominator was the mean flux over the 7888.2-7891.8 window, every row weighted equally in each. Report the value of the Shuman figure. 0.92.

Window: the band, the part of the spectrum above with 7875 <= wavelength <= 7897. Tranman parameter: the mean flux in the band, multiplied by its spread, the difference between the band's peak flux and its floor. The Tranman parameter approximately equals 160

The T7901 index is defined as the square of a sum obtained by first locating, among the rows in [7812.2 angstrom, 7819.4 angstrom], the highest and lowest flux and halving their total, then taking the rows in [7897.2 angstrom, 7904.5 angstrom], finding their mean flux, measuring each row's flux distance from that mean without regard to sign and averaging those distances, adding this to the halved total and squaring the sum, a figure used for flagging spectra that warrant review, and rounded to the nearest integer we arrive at 1304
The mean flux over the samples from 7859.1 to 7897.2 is 37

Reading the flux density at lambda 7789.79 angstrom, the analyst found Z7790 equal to 30.12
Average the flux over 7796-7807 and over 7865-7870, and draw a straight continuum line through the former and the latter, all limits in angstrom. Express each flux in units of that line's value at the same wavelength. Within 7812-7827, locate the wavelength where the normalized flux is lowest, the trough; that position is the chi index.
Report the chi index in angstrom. 7822.14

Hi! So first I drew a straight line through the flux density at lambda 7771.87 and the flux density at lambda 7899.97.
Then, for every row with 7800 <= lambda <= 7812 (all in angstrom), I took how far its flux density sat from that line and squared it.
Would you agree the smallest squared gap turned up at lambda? 7805.95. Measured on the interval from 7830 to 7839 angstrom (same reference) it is 7836.56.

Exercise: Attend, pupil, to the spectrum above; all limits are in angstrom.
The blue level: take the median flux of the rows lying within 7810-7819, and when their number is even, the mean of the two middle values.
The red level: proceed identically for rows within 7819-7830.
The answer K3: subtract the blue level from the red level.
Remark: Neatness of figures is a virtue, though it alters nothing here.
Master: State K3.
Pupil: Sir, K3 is -2.6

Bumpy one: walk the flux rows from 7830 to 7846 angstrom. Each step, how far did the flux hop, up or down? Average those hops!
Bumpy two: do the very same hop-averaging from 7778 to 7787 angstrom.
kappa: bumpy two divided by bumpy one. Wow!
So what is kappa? 0.65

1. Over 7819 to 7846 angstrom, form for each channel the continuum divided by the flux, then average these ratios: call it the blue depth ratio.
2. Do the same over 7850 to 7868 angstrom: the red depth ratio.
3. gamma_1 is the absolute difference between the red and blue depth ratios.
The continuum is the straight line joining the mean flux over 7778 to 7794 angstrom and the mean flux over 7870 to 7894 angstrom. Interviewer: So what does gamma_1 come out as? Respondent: 0.00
